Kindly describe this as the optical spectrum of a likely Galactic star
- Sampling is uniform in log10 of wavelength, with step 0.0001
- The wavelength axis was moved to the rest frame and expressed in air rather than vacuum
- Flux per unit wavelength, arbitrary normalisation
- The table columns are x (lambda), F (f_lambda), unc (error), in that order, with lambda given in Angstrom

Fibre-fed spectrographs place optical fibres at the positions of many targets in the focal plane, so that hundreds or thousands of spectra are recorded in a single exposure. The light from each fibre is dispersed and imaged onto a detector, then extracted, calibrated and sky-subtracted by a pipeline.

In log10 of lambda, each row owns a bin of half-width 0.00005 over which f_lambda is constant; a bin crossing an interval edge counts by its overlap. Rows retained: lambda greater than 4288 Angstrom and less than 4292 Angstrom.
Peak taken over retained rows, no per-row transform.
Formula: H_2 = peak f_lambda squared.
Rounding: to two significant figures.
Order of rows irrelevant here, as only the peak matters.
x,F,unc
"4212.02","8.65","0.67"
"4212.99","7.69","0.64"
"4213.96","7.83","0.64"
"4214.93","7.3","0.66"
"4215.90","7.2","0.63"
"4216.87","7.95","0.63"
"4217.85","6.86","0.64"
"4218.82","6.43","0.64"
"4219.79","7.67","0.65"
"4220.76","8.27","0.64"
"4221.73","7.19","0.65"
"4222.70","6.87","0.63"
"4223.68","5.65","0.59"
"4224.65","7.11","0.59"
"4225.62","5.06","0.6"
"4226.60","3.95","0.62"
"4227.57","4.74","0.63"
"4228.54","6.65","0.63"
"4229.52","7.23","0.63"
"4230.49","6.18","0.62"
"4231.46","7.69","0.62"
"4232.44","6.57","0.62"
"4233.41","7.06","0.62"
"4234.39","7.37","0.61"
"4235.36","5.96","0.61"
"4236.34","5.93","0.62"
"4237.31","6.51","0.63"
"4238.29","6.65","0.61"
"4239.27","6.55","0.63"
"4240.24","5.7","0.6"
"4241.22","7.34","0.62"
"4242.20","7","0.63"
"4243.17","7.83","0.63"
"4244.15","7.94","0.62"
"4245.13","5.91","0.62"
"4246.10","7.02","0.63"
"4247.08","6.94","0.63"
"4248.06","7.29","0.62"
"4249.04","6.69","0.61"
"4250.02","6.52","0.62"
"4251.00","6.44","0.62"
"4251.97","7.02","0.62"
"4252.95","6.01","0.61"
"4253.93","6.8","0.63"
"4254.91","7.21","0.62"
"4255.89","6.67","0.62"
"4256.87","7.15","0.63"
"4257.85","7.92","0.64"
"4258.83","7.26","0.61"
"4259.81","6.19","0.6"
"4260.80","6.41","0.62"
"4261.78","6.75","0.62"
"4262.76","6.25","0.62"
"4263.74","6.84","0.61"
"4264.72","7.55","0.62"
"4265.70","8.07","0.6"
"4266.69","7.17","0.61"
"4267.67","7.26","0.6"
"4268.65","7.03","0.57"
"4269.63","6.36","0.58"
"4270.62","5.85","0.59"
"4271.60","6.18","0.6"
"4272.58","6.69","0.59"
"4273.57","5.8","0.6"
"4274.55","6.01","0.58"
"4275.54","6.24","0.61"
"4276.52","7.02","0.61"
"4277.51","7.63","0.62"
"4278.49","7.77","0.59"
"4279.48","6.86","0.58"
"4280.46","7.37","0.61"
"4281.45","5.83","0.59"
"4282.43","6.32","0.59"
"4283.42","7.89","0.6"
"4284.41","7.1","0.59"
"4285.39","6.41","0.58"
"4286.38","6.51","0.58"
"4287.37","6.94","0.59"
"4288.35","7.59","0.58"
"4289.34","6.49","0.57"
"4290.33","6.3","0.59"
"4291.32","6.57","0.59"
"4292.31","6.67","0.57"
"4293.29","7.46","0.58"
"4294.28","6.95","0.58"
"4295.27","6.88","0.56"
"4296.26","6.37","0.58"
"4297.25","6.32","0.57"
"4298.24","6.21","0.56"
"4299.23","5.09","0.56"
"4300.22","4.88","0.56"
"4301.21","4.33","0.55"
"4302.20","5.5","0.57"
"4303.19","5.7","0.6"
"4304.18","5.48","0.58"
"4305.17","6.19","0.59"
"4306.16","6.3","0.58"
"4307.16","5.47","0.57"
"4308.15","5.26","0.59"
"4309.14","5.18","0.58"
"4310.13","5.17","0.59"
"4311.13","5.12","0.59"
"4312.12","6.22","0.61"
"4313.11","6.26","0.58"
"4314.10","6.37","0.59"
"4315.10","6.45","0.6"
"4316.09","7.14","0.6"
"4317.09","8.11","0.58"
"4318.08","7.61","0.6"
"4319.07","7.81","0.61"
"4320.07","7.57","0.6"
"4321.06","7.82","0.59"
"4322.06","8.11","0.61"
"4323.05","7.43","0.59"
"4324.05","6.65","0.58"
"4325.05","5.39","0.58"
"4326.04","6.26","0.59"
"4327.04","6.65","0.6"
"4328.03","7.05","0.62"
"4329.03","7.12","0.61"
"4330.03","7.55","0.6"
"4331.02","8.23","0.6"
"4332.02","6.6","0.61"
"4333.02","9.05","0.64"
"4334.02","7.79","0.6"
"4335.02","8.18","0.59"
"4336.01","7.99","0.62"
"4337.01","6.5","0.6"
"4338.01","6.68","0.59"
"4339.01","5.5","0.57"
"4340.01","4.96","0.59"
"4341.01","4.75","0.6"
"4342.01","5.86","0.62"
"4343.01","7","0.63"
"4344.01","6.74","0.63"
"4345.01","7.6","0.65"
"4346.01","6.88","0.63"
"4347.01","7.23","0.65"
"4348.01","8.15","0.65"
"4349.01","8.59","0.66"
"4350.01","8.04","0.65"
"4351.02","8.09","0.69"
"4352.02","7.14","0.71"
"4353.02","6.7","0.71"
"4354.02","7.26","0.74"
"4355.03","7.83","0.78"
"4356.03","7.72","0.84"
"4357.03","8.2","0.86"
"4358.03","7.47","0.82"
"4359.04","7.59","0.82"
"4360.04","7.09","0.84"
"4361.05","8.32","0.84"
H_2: 58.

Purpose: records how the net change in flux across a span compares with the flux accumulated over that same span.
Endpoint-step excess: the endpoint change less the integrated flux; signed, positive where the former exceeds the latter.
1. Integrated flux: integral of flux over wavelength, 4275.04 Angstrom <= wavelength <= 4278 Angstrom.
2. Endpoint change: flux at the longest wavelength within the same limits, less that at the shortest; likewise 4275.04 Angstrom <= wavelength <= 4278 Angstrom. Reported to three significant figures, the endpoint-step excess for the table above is -19.2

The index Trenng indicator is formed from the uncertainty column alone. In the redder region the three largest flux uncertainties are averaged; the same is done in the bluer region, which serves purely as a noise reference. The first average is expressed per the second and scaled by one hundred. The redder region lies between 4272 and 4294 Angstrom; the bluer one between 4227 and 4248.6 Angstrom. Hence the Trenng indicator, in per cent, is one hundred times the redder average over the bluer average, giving 97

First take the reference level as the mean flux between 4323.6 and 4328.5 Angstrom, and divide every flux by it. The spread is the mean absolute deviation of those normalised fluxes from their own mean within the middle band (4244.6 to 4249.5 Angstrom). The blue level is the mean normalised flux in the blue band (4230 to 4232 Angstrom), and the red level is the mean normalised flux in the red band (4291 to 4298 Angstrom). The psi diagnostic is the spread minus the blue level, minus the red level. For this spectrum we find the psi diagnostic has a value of -2.08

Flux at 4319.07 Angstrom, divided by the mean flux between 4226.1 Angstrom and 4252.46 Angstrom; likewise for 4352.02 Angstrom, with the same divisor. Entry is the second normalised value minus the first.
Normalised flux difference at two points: -0.10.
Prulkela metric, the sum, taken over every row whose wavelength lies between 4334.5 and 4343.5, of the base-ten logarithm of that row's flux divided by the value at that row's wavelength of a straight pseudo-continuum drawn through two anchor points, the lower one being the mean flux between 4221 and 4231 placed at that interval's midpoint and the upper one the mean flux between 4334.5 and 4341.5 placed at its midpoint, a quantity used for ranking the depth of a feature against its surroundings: -0.06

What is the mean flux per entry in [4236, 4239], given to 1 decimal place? 6.4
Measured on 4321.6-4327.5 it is 6.7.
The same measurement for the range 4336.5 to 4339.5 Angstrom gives 6.2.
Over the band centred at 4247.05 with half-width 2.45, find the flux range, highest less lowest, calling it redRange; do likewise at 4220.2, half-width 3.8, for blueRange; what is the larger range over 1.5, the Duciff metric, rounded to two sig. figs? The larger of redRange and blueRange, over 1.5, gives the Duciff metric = 1.7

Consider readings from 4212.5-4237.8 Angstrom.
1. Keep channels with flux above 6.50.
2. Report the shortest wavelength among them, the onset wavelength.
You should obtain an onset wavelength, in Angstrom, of 4212.99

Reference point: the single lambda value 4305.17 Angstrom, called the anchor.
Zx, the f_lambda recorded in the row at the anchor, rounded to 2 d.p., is 6.19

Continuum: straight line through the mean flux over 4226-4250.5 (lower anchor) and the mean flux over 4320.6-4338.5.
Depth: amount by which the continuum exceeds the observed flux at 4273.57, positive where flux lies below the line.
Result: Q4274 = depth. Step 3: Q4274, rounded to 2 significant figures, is 1.1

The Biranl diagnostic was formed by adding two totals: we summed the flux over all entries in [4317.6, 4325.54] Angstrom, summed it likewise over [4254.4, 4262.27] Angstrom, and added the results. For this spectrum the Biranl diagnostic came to 114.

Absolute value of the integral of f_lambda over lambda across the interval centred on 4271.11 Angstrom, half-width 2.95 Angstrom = 37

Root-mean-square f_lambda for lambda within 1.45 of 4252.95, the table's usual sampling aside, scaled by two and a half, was 16.6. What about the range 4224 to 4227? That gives 13.8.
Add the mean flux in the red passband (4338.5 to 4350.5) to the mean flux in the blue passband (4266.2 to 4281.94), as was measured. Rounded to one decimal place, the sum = 13.5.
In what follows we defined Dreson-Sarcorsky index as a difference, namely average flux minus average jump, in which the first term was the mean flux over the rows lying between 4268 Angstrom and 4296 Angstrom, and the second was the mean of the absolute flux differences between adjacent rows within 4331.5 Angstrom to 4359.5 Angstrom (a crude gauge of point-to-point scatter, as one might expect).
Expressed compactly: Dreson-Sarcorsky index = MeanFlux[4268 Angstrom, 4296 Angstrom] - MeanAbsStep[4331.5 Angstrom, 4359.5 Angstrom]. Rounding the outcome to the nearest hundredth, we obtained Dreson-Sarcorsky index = 6.06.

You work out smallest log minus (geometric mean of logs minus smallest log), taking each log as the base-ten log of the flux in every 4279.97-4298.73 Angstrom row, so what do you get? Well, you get 0.704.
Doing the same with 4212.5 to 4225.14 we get 0.648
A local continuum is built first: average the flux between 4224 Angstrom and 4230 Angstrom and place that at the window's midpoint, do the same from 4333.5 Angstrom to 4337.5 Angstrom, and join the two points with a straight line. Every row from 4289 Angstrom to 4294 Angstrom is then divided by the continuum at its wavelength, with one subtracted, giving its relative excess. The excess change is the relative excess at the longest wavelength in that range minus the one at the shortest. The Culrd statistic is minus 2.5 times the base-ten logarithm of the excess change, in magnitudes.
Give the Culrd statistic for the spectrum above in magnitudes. 2.2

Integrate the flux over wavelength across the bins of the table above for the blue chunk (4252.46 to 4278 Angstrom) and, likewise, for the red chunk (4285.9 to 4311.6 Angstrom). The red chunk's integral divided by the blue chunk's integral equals 0.90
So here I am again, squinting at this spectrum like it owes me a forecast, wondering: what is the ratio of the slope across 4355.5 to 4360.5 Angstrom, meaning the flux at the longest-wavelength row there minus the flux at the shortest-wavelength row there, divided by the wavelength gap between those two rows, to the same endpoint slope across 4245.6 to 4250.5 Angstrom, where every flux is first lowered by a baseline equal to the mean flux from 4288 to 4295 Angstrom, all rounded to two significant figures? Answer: 1.2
